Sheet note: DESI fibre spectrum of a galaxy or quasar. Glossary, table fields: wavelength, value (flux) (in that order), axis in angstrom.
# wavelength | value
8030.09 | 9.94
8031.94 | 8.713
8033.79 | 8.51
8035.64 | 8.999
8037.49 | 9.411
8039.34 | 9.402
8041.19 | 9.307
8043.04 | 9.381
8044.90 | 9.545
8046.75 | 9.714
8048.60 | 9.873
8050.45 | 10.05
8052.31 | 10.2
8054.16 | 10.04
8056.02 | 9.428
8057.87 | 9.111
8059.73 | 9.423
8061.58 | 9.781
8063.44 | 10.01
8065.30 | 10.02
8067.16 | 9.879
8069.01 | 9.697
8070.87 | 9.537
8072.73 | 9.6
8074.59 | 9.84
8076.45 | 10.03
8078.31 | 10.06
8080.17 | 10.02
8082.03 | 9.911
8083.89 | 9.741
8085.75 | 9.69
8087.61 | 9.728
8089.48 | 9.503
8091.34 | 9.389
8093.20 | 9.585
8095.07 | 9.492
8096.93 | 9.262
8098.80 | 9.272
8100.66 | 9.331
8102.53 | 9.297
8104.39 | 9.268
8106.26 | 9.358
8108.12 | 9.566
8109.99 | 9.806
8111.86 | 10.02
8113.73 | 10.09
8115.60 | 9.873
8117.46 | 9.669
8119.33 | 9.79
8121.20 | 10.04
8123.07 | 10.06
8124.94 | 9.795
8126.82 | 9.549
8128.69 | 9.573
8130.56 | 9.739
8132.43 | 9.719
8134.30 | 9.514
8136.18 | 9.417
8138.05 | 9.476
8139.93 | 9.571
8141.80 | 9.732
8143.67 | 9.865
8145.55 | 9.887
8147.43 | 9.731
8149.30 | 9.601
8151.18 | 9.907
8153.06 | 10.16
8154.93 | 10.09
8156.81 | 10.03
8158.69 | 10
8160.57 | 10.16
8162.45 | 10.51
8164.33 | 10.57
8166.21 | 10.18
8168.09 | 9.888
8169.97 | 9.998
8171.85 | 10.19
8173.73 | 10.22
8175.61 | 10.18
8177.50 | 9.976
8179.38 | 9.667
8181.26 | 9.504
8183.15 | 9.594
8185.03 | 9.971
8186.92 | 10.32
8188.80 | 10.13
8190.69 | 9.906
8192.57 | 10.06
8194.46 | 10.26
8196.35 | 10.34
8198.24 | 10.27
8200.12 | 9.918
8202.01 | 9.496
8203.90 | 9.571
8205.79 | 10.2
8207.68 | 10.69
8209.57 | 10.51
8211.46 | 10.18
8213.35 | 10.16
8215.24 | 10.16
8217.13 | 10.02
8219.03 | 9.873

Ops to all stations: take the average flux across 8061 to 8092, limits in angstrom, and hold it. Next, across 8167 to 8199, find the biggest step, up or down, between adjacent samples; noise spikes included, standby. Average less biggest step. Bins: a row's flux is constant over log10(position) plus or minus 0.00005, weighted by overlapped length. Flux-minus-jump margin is 9.4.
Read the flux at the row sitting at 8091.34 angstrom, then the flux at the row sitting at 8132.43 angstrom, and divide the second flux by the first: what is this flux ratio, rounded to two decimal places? 1.04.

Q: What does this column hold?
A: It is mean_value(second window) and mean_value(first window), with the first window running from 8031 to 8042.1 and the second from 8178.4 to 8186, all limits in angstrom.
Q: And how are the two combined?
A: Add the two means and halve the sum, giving 9.4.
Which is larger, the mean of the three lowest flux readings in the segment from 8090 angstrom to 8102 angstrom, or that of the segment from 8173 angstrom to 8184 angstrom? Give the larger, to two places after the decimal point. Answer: 9.59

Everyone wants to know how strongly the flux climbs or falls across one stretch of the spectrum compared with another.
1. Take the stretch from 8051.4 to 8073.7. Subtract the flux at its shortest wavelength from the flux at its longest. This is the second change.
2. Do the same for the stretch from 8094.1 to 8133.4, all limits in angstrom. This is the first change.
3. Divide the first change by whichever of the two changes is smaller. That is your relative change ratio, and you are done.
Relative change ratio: -0.4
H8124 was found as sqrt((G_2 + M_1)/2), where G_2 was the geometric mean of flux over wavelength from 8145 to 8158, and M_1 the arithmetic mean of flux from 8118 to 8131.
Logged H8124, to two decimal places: 3.14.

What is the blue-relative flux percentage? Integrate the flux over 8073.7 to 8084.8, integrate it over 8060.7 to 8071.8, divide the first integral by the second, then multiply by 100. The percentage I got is 101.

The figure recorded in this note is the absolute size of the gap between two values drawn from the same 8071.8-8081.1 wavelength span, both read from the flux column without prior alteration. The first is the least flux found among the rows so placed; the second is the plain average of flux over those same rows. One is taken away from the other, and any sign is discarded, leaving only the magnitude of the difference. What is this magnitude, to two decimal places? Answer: 0.31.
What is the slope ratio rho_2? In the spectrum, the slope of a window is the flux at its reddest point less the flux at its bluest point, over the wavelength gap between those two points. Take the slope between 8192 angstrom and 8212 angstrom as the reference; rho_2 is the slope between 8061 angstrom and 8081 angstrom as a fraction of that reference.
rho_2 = 2.0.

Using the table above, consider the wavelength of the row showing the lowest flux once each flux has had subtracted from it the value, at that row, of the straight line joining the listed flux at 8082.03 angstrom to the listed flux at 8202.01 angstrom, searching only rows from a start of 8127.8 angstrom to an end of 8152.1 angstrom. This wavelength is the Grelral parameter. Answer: 8136.18 angstrom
